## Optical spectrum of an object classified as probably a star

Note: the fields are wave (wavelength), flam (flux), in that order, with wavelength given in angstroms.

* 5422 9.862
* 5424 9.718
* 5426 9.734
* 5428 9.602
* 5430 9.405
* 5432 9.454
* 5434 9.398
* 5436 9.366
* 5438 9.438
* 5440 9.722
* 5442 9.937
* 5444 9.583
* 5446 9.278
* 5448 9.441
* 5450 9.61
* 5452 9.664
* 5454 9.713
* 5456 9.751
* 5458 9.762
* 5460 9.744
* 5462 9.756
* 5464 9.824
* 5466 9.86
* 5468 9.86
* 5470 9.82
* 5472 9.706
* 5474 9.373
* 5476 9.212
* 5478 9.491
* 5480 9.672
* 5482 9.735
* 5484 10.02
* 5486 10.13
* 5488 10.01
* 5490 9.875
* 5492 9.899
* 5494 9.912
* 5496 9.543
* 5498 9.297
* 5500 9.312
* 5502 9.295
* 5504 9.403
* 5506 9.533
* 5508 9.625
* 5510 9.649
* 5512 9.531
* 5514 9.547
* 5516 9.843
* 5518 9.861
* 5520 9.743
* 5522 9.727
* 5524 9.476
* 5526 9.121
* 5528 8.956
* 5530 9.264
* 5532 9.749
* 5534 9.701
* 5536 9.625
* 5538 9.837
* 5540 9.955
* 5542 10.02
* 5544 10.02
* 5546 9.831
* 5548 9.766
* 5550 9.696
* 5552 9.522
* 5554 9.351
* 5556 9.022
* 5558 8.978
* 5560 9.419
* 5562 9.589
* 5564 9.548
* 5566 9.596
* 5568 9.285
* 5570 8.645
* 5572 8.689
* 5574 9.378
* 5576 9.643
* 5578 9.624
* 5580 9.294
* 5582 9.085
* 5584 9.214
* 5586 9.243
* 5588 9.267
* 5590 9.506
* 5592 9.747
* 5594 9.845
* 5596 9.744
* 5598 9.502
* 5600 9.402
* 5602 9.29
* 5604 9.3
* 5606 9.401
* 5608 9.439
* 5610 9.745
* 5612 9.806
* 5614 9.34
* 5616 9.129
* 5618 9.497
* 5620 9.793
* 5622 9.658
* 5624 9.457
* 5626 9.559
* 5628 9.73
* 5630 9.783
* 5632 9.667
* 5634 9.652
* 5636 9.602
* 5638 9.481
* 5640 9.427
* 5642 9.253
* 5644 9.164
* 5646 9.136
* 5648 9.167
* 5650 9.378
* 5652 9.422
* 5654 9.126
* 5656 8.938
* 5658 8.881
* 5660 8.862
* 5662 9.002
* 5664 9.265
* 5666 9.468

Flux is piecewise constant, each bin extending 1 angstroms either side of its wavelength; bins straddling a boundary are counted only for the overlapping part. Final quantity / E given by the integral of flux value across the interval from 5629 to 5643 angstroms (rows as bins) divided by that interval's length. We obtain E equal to 9.55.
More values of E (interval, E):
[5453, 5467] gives 9.77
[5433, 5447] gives 9.53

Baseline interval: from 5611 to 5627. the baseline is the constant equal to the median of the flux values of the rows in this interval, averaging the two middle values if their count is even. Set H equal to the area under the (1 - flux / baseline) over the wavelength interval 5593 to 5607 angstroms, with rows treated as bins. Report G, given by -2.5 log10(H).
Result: 3.4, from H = 0.04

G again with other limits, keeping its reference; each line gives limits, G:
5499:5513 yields 2.8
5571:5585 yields 1.1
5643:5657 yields 0.8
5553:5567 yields 1.5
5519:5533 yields 2.1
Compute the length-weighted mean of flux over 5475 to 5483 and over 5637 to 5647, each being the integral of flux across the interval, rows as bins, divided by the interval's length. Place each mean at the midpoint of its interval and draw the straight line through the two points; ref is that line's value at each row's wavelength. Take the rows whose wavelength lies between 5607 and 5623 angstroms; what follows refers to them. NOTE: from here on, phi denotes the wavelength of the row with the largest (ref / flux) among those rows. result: 5616 angstroms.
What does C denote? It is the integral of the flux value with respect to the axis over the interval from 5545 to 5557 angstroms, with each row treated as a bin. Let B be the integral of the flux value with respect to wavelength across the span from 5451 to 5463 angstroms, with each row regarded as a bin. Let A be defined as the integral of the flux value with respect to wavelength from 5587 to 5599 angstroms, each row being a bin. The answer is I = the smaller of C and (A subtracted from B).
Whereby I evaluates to 2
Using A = 115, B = 117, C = 114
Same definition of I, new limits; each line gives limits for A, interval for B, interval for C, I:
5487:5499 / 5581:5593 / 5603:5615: -5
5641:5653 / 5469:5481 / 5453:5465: 4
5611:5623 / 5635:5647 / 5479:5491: -2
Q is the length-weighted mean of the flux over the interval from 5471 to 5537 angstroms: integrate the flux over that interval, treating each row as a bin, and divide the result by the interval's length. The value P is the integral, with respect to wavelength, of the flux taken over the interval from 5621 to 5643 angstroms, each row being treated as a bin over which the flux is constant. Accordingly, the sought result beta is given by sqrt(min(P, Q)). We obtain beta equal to 3.10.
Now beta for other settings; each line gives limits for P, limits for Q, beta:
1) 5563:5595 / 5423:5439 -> 3.08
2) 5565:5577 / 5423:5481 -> 3.10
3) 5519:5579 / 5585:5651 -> 3.08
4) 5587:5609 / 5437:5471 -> 3.11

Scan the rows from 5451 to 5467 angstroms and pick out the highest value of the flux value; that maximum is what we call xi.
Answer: 9.86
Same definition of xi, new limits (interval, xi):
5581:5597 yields 9.845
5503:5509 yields 9.625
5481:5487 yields 10.13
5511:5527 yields 9.861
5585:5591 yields 9.506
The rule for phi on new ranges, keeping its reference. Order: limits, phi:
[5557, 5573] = 5570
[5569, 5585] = 5570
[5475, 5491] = 5476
